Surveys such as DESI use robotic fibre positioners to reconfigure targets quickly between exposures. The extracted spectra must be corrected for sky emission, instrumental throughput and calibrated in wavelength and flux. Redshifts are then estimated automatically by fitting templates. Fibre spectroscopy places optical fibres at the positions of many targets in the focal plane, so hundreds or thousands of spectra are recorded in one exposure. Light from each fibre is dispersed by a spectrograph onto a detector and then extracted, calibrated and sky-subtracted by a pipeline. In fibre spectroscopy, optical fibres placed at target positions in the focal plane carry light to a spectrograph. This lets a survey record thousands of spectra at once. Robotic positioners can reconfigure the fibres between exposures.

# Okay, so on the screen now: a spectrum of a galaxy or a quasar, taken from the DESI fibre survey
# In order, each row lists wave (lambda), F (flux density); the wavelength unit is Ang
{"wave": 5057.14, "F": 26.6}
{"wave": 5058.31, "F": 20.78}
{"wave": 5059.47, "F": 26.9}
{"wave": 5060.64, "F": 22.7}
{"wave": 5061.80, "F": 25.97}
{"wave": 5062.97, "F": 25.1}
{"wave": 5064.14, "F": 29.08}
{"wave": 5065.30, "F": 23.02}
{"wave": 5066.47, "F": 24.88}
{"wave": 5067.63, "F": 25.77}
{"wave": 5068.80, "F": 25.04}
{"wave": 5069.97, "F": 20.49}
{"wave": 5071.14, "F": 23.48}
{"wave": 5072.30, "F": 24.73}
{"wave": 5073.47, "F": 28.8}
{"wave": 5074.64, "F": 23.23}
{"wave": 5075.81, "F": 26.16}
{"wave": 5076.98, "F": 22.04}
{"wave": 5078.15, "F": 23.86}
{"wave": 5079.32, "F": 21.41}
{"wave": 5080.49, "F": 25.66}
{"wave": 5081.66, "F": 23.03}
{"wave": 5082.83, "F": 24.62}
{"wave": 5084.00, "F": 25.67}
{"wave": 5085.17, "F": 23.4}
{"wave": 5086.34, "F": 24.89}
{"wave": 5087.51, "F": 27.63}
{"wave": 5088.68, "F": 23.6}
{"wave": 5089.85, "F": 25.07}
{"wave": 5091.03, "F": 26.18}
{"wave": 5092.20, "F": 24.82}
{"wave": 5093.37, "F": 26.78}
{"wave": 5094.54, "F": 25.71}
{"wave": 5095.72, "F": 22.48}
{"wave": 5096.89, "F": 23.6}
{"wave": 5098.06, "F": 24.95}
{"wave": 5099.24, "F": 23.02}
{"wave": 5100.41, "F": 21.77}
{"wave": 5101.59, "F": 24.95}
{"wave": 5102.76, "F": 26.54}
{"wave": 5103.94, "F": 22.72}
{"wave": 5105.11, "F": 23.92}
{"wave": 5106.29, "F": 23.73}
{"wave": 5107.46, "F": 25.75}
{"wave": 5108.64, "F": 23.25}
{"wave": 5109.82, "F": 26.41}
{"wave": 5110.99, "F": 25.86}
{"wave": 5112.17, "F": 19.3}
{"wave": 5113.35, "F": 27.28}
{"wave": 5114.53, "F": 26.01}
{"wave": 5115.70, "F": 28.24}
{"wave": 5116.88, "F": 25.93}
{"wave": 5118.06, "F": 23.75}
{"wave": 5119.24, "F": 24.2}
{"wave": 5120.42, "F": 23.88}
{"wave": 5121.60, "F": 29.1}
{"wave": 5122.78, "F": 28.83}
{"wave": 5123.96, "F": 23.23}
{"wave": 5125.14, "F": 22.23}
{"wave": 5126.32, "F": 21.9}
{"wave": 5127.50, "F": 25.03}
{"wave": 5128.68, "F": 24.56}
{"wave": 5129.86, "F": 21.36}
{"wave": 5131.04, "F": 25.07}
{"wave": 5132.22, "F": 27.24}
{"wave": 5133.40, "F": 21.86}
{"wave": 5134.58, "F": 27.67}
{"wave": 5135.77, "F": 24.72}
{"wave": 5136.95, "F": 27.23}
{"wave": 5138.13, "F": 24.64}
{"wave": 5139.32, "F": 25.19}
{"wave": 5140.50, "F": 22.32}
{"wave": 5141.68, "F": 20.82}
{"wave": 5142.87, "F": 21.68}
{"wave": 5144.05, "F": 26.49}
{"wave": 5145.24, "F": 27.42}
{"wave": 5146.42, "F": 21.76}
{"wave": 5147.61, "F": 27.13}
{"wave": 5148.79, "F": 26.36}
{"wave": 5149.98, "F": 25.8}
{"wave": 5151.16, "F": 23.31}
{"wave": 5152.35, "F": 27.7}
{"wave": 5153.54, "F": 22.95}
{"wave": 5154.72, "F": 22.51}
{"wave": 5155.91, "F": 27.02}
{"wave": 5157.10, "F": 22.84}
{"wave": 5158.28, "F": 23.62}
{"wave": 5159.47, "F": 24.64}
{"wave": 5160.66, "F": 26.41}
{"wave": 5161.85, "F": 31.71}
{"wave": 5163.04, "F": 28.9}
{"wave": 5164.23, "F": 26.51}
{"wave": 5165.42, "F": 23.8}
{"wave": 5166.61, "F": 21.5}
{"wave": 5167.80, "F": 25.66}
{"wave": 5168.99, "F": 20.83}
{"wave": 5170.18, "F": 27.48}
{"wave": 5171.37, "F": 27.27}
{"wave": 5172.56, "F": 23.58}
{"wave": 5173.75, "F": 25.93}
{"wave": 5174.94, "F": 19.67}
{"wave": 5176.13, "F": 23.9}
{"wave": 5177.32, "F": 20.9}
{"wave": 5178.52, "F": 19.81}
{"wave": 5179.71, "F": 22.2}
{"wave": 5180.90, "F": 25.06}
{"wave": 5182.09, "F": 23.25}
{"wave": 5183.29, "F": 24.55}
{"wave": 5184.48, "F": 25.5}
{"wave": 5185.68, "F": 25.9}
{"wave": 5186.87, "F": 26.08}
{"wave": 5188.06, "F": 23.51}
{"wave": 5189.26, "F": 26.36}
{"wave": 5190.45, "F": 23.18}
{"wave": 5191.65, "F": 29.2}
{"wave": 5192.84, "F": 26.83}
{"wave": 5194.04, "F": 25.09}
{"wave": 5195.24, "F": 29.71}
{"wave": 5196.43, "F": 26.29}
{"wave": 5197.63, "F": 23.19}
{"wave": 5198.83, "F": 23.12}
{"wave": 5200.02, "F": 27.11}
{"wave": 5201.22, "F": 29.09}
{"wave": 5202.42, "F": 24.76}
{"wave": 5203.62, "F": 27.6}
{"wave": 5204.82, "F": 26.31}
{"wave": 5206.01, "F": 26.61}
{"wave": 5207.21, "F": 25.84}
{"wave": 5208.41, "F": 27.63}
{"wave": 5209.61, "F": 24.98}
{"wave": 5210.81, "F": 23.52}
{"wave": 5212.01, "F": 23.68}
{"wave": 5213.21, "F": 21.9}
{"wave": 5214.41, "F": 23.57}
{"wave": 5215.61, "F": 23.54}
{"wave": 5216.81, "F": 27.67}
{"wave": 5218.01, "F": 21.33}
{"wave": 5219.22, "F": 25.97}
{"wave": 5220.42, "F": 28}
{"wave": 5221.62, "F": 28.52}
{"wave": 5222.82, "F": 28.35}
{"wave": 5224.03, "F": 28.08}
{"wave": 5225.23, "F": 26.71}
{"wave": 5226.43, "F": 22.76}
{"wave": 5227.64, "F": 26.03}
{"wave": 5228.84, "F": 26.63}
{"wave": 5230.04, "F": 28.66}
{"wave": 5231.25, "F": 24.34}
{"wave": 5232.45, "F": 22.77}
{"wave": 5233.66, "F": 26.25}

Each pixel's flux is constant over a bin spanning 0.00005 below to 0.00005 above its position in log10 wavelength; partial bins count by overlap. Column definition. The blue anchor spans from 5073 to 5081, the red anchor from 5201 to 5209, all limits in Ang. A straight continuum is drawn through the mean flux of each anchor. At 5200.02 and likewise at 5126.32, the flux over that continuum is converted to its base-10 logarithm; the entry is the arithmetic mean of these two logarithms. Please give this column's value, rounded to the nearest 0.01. -0.03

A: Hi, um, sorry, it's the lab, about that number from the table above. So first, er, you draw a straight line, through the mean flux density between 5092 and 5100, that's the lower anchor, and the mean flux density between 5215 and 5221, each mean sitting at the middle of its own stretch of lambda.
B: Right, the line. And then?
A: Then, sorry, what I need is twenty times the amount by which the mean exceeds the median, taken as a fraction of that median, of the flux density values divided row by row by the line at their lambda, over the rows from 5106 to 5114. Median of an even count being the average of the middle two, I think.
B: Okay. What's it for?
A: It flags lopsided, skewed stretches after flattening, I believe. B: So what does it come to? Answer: -1.0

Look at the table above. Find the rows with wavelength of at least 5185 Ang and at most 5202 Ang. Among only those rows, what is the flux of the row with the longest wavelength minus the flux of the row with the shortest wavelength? 3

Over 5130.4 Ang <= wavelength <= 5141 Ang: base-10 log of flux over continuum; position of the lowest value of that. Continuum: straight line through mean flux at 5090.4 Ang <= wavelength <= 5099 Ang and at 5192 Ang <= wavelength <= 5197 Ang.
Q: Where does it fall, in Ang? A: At 5133.40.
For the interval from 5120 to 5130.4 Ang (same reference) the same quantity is 5129.86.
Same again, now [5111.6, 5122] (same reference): 5112.17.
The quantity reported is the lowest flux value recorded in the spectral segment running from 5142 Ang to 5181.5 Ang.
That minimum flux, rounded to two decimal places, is 19.67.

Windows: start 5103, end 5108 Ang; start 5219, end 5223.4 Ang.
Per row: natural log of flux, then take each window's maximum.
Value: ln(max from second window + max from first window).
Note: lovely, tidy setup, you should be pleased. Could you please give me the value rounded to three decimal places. 1.887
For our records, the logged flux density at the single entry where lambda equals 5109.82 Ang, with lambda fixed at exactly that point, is 26.41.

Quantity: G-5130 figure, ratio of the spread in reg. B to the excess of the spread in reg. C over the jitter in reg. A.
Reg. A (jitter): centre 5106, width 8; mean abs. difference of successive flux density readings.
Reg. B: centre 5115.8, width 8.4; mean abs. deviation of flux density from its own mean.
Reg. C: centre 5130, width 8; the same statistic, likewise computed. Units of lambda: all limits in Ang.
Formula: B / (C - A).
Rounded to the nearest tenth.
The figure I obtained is -7.2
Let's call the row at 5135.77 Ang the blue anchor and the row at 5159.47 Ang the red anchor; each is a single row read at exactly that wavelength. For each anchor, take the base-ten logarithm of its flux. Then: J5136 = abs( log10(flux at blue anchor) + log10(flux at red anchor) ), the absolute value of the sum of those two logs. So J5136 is 2.78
